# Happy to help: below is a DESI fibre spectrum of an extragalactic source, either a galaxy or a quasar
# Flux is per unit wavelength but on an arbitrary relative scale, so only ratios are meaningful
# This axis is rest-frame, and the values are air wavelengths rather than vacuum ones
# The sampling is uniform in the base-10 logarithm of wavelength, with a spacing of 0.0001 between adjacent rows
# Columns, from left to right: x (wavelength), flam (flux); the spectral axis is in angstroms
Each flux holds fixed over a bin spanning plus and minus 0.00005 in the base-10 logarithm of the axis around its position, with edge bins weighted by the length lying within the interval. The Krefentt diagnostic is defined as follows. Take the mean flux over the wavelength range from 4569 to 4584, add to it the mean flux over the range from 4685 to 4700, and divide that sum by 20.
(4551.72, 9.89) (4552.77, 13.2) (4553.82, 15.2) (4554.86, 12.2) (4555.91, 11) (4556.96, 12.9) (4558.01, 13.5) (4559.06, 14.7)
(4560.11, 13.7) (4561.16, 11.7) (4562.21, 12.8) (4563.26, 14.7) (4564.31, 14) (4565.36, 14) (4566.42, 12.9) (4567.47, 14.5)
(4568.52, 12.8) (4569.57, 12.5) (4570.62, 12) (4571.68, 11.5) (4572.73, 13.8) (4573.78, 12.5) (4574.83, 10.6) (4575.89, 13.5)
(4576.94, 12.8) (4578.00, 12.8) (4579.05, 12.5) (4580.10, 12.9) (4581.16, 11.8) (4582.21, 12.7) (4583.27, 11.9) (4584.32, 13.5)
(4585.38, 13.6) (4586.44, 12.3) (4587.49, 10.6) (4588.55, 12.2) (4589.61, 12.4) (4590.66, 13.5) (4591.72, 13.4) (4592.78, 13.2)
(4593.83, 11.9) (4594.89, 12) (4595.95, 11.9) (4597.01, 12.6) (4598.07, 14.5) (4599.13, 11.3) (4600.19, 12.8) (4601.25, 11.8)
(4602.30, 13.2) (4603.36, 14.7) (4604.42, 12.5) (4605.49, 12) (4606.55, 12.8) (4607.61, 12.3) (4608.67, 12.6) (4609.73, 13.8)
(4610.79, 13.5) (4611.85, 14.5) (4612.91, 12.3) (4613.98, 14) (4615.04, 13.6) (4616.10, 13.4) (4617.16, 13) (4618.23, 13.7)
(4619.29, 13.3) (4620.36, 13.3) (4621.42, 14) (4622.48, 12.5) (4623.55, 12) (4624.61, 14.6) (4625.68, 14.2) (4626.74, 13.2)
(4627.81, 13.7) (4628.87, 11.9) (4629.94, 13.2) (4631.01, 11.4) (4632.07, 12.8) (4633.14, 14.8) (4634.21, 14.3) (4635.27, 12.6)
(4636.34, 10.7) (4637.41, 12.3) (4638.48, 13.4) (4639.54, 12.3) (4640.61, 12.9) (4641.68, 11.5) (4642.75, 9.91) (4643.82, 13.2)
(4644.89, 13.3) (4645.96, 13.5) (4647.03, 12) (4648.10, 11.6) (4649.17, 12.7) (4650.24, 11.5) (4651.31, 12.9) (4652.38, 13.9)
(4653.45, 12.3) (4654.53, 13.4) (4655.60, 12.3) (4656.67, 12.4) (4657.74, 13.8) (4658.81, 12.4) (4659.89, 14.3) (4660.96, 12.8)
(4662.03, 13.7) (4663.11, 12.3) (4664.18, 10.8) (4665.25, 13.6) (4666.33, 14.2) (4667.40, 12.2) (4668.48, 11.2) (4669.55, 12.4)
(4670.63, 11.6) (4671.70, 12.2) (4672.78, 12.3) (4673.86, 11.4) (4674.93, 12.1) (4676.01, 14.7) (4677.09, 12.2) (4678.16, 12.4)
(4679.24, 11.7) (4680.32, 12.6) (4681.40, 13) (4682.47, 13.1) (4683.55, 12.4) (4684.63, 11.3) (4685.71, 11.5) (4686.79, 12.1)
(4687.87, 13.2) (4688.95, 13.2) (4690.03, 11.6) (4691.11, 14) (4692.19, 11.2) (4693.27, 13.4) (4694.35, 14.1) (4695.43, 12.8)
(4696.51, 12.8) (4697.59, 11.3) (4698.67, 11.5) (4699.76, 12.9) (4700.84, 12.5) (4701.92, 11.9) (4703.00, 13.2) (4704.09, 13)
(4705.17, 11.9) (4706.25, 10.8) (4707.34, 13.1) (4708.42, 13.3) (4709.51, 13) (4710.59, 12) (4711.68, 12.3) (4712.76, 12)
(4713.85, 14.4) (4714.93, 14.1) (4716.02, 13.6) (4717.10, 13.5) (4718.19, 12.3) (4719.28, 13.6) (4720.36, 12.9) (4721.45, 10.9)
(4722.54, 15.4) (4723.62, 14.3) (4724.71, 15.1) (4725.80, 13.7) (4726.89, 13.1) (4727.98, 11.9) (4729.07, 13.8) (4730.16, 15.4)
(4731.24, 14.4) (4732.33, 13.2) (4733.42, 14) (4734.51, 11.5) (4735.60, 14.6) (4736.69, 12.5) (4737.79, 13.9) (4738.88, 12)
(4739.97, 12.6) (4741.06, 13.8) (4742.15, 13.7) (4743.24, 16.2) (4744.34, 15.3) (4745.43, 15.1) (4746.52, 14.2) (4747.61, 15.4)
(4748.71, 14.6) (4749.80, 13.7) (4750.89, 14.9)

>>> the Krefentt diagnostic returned 1.25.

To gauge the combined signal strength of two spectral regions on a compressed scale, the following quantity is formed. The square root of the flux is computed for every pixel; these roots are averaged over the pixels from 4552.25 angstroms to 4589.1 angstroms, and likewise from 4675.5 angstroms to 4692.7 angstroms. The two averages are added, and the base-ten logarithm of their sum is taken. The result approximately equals 0.852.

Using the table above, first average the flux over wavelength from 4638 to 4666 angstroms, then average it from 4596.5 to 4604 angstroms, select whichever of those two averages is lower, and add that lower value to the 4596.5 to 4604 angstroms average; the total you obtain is 25.6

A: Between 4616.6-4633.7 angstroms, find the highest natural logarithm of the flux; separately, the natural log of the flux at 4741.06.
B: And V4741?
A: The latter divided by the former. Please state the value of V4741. 0.97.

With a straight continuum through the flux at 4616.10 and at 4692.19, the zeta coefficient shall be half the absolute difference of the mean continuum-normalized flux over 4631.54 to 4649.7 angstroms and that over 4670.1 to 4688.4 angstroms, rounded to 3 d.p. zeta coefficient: 0.038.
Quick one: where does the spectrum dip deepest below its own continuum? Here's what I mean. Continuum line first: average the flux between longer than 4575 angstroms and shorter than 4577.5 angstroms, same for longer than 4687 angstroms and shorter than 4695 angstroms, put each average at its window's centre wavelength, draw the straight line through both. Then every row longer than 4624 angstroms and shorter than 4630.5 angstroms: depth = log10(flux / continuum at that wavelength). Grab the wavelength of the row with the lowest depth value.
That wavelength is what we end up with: 4628.87 angstroms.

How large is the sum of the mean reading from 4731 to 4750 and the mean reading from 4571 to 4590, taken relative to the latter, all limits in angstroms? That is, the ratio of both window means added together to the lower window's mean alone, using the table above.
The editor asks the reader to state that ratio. 2.12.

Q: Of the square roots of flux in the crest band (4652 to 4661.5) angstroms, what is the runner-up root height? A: 3.73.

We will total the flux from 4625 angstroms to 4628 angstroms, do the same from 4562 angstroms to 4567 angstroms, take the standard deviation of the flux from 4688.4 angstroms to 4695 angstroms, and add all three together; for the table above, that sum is 111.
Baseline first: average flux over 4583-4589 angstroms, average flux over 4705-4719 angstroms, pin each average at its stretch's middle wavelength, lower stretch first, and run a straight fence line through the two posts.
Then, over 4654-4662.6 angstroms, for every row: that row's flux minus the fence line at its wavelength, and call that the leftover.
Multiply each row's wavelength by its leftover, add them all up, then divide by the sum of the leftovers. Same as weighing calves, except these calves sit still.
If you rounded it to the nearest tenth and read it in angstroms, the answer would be 4659.4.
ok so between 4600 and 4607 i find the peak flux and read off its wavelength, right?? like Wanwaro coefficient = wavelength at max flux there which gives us 4603.36 angstroms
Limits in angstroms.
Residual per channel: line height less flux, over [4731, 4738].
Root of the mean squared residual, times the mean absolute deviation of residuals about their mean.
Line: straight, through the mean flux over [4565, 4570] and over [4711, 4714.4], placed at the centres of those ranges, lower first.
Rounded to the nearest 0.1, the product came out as 1.1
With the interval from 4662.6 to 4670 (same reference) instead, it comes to 1.1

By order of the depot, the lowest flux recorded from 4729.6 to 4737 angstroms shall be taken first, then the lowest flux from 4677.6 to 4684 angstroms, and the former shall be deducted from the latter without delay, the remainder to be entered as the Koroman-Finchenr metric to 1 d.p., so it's 0.2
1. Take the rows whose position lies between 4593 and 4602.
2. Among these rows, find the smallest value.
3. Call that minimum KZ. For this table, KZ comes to 11.3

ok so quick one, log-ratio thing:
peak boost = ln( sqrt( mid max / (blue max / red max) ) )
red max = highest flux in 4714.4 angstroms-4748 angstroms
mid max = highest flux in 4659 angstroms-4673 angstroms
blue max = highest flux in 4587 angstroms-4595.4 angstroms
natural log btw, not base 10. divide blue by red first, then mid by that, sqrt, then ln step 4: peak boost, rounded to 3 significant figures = 1.42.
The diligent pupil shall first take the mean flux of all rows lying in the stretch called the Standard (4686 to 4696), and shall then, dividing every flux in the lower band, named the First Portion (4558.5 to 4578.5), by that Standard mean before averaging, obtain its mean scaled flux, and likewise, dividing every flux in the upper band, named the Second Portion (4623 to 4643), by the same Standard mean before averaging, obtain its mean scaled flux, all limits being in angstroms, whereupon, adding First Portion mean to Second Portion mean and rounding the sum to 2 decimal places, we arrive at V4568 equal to 2.01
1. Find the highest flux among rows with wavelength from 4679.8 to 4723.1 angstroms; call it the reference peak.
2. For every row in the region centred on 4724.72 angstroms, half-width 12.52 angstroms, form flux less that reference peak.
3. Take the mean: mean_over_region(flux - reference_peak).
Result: -1.9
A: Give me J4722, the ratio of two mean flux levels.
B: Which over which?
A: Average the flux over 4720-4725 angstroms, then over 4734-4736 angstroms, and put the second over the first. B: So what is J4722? 0.95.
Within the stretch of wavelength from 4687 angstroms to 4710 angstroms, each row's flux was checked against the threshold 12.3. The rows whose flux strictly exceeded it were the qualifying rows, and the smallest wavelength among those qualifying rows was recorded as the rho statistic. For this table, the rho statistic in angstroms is 4687.87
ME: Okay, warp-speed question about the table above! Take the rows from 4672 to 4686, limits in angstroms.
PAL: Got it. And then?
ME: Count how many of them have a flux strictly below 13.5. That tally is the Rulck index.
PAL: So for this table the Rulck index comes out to 12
